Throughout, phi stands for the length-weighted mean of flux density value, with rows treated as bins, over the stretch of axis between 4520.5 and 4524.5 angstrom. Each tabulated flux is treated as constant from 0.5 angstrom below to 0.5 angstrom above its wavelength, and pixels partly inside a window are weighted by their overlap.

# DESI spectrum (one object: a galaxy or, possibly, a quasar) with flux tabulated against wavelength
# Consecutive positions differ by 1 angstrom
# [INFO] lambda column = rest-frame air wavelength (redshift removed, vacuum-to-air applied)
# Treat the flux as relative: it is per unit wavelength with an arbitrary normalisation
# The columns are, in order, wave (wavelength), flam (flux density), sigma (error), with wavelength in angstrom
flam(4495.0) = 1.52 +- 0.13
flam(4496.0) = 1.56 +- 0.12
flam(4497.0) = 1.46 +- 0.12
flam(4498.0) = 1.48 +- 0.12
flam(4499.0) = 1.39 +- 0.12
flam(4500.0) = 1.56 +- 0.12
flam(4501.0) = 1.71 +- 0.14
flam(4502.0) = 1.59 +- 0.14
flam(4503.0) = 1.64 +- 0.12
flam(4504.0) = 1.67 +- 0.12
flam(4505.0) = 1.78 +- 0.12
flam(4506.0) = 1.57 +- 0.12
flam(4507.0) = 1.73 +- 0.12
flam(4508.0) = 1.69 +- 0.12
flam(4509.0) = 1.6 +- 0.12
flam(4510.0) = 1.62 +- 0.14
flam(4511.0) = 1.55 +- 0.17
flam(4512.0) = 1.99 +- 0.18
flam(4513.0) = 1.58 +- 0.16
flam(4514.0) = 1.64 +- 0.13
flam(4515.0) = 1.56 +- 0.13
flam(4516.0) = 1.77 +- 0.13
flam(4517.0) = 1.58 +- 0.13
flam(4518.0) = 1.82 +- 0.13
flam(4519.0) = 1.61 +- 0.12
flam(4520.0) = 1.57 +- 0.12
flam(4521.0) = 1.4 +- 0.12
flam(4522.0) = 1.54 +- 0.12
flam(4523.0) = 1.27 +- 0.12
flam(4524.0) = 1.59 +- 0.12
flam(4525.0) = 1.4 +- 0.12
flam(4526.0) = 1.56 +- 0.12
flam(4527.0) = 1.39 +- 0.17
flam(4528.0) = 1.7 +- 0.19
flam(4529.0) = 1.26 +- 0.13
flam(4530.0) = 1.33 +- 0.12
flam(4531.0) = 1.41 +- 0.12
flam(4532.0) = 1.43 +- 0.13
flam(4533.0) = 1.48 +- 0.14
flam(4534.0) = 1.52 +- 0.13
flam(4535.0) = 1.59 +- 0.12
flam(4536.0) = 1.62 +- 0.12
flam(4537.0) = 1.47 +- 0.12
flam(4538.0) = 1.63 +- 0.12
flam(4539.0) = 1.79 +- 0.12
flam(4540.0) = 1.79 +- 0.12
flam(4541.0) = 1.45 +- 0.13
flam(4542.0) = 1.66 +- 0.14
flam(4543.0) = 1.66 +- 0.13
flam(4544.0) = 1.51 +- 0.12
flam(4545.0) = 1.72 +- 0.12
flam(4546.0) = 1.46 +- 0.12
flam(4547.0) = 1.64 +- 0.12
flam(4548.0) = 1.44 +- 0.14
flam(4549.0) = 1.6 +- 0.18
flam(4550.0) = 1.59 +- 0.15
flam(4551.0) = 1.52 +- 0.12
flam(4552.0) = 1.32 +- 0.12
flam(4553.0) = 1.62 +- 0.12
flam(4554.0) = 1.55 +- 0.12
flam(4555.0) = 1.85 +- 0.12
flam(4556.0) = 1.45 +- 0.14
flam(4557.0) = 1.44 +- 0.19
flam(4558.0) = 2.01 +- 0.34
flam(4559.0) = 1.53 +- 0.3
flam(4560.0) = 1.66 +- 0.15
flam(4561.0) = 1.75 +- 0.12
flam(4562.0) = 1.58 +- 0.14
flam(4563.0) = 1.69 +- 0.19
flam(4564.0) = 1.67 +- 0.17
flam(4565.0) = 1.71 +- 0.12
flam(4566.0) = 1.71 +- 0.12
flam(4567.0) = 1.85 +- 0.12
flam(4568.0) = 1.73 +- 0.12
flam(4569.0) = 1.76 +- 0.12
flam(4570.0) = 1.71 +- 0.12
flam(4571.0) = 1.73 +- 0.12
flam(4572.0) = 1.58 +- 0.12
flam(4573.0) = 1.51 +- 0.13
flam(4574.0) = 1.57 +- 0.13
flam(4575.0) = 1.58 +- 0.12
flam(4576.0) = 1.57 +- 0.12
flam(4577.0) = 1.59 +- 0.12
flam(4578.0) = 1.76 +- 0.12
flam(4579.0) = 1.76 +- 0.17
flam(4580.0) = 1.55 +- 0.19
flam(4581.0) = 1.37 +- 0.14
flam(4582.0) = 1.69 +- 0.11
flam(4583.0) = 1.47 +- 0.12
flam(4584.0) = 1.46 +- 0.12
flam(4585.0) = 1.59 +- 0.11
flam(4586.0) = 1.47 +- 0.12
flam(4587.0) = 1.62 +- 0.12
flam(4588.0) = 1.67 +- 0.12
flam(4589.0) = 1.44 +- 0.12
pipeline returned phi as 1.45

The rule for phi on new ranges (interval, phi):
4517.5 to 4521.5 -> 1.60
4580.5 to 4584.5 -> 1.50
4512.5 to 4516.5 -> 1.64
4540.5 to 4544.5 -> 1.57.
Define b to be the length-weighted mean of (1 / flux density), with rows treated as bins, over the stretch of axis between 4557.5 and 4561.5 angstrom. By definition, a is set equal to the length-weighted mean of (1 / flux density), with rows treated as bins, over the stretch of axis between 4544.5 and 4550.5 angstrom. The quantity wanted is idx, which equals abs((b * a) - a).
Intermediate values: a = 0.64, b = 0.581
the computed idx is 0.267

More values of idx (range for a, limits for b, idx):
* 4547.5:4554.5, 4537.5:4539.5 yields 0.274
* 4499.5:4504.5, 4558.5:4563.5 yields 0.239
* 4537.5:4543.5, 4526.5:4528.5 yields 0.209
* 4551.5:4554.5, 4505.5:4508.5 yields 0.268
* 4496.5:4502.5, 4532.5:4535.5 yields 0.227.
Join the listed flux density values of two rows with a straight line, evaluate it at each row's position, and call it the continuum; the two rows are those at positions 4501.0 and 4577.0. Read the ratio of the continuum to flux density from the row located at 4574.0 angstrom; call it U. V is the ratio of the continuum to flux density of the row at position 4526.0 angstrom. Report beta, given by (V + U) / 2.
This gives 1.04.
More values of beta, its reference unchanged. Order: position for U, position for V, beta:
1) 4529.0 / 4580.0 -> 1.17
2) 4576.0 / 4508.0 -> 1.01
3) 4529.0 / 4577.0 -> 1.16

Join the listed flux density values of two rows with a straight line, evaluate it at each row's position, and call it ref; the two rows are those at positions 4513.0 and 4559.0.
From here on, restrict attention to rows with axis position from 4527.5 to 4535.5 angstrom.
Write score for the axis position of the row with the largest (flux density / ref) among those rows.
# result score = 4528.0 angstrom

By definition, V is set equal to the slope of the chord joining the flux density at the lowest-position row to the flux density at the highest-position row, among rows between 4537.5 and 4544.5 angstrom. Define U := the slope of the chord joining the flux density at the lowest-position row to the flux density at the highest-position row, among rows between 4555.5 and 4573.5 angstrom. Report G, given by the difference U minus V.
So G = 0.02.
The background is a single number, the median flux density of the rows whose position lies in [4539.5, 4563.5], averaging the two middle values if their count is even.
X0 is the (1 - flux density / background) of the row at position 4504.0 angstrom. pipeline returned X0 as -0.05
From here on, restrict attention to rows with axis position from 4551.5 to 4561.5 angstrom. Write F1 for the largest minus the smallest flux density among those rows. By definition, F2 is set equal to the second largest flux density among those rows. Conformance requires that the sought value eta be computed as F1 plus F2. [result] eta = 2.54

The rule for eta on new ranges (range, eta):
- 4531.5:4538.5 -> 1.82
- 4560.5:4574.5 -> 2.10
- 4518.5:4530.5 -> 2.05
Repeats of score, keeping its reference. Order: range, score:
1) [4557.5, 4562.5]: 4558.0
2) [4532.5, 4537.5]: 4536.0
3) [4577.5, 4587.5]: 4579.0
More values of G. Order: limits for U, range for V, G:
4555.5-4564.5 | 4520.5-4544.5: 0.02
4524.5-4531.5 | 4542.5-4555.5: -0.01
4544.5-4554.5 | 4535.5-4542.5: -0.03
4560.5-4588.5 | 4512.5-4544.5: 0.00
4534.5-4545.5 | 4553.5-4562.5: 0.01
